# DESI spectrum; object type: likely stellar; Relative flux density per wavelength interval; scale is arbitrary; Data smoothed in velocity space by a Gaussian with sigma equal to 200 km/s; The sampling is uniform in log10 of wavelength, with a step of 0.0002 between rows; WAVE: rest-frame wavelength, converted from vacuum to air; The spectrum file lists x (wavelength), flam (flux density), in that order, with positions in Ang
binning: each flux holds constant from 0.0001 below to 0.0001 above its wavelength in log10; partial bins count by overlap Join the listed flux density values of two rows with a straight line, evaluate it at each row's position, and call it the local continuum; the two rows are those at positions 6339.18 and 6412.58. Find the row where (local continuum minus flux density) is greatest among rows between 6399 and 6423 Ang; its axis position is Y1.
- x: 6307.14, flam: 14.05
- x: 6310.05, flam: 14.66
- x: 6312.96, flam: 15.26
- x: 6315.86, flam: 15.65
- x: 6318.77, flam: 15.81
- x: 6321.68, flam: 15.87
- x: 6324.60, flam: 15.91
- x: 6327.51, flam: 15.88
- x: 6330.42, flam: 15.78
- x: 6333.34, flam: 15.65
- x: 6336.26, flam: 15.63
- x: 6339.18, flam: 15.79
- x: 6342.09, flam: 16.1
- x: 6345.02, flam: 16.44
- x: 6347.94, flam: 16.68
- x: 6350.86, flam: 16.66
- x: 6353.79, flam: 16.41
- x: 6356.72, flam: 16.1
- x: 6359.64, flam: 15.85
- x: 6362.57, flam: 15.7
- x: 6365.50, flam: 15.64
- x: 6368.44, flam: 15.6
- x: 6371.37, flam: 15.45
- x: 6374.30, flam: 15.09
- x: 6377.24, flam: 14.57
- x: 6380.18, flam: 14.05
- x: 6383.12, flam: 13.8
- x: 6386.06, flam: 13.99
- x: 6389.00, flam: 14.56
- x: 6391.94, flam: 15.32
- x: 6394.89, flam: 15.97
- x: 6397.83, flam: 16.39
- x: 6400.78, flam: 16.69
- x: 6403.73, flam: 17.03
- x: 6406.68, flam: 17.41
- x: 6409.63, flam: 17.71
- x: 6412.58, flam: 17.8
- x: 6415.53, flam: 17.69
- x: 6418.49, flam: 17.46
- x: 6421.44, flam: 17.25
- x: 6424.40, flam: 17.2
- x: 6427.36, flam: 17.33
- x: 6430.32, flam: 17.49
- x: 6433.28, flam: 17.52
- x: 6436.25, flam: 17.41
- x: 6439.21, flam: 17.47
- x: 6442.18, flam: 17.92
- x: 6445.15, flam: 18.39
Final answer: 6421.44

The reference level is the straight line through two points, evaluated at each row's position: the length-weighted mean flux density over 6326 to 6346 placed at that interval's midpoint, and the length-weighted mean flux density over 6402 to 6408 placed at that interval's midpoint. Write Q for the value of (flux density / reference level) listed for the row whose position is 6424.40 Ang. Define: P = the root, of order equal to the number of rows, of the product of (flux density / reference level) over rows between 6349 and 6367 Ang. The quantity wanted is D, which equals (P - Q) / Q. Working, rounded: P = 0.98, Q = 0.98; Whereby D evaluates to 0.01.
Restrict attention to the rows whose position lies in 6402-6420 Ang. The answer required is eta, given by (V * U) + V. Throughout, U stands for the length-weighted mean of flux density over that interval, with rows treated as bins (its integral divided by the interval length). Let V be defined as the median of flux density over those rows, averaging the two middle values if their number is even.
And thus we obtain 325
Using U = 17.5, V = 17.6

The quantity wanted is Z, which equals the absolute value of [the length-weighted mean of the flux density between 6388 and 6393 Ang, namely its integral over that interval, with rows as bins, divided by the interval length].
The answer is 15.0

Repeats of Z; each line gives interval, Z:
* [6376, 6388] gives 14.1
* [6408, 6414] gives 17.8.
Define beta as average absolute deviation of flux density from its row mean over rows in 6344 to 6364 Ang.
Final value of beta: 0.33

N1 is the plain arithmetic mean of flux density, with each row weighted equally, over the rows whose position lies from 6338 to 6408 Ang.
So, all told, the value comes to 15.7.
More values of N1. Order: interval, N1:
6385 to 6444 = 16.9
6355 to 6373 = 15.7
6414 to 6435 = 17.4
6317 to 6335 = 15.8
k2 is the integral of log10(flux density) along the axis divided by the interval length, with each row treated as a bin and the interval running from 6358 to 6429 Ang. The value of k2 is 1.20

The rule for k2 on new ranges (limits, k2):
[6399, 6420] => 1.24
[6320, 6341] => 1.20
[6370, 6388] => 1.16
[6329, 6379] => 1.20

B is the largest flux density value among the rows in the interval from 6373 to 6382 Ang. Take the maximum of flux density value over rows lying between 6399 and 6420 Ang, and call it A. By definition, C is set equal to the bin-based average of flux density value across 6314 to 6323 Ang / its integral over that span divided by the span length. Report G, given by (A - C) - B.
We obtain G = -13.1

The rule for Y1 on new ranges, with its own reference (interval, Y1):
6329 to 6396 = 6383.12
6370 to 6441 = 6383.12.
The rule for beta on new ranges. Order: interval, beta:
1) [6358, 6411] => 0.89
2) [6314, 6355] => 0.31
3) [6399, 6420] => 0.31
